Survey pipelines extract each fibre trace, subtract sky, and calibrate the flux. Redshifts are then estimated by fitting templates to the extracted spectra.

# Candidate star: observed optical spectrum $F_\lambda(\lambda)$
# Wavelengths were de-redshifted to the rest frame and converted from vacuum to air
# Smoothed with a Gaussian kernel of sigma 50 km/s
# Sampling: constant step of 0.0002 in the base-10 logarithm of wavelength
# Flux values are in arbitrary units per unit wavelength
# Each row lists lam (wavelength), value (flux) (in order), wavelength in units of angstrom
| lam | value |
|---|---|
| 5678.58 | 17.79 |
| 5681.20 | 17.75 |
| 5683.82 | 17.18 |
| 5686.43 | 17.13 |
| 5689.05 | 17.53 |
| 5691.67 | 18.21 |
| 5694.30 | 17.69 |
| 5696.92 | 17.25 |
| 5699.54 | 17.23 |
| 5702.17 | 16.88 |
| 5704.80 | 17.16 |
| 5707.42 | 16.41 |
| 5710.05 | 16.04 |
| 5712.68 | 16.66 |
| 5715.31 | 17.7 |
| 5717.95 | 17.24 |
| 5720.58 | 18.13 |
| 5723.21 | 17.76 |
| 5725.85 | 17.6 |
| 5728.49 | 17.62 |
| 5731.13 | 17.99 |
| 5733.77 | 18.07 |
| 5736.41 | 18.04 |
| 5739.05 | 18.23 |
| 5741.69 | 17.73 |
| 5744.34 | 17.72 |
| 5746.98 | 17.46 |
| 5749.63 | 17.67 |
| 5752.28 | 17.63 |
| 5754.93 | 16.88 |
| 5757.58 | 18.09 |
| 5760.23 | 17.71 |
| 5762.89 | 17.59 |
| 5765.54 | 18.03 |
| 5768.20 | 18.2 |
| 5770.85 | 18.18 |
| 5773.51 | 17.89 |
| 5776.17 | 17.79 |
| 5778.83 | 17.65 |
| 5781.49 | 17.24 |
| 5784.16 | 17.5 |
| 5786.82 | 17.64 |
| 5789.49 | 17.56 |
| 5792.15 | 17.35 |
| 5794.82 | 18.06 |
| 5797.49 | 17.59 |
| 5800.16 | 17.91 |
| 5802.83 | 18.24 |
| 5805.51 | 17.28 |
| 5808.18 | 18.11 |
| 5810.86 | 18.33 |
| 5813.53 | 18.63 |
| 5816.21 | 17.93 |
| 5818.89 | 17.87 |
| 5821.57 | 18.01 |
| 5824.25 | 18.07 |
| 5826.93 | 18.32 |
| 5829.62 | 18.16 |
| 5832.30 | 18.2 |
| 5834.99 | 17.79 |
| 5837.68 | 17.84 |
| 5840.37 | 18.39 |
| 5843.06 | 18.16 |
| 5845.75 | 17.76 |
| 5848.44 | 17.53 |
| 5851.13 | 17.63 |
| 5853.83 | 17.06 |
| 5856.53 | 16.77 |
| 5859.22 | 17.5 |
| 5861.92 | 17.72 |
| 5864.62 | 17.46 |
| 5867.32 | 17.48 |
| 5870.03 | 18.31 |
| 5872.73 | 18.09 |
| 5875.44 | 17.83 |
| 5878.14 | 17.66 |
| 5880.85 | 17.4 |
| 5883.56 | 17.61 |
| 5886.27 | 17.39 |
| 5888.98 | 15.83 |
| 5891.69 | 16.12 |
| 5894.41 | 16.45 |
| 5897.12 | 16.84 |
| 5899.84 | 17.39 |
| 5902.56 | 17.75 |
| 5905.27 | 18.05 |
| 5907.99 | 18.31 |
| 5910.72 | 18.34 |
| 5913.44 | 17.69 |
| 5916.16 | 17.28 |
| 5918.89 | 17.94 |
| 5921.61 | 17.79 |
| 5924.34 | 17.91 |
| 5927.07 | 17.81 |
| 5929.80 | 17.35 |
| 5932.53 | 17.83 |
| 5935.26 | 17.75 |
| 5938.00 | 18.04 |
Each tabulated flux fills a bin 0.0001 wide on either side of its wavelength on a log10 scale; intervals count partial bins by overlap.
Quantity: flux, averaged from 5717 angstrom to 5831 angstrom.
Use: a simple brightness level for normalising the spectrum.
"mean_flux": 17.8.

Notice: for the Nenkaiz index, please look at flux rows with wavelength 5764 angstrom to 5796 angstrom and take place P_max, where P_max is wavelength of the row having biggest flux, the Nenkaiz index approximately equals 5768.20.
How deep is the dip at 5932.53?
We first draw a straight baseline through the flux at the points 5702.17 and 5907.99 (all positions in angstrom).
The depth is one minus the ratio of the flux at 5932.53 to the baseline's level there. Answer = 0.035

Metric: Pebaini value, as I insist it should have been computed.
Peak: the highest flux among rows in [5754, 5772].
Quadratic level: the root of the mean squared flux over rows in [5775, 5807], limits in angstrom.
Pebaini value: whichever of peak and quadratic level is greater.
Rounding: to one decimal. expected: 18.2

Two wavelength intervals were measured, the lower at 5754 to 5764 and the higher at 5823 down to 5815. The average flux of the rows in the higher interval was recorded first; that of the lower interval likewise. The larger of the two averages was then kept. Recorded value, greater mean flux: 17.9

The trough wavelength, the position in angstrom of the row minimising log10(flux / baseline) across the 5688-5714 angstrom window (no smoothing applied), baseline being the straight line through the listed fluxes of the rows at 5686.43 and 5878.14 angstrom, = 5710.05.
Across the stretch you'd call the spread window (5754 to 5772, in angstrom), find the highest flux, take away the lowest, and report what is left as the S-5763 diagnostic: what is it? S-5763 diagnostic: 1.3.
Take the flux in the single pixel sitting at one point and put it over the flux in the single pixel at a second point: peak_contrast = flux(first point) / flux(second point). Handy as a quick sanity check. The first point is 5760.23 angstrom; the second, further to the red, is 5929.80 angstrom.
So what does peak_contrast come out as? 1.02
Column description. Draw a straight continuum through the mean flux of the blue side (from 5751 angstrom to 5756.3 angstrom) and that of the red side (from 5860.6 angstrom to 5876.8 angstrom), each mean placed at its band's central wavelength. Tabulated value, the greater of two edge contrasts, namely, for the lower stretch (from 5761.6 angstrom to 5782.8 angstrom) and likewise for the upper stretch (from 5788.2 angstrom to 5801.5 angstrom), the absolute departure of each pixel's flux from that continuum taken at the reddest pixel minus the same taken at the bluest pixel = 0.30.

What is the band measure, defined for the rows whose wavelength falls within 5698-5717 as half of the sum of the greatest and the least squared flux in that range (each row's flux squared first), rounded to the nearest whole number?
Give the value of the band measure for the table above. 285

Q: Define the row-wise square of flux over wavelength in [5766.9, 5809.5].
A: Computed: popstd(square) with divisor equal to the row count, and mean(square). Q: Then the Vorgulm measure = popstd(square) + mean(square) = 327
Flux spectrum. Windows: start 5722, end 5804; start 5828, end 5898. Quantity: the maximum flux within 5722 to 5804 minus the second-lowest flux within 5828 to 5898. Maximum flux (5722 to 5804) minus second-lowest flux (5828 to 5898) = 2.12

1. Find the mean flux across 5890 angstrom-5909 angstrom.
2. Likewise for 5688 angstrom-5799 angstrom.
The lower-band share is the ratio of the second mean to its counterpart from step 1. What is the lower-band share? 1.02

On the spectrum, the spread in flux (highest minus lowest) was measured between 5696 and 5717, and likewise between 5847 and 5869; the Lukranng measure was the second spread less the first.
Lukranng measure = -0.7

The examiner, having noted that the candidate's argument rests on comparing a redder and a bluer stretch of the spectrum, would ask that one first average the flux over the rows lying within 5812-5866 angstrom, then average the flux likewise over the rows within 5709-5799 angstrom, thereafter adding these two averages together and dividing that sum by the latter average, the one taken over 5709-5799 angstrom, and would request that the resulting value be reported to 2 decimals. 2.01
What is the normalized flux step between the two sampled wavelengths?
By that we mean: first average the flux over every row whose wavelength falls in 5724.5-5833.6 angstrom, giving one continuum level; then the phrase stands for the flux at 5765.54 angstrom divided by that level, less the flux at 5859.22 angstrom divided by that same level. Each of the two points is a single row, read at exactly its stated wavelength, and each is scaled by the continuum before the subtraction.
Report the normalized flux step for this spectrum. 0.03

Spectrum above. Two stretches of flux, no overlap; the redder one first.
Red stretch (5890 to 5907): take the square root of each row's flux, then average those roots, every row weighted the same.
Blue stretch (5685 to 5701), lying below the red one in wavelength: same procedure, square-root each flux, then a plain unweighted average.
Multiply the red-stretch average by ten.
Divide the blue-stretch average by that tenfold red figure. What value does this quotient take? 0.1012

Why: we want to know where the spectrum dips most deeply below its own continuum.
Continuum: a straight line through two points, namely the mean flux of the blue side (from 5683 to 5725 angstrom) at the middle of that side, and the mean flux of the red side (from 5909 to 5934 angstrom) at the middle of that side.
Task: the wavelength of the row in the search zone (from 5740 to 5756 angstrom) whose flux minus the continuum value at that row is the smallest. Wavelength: 5754.93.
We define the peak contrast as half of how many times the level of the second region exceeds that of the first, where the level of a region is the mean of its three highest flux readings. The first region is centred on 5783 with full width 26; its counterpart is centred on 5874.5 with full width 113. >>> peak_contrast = 0.508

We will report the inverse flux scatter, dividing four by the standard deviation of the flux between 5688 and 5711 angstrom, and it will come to 6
